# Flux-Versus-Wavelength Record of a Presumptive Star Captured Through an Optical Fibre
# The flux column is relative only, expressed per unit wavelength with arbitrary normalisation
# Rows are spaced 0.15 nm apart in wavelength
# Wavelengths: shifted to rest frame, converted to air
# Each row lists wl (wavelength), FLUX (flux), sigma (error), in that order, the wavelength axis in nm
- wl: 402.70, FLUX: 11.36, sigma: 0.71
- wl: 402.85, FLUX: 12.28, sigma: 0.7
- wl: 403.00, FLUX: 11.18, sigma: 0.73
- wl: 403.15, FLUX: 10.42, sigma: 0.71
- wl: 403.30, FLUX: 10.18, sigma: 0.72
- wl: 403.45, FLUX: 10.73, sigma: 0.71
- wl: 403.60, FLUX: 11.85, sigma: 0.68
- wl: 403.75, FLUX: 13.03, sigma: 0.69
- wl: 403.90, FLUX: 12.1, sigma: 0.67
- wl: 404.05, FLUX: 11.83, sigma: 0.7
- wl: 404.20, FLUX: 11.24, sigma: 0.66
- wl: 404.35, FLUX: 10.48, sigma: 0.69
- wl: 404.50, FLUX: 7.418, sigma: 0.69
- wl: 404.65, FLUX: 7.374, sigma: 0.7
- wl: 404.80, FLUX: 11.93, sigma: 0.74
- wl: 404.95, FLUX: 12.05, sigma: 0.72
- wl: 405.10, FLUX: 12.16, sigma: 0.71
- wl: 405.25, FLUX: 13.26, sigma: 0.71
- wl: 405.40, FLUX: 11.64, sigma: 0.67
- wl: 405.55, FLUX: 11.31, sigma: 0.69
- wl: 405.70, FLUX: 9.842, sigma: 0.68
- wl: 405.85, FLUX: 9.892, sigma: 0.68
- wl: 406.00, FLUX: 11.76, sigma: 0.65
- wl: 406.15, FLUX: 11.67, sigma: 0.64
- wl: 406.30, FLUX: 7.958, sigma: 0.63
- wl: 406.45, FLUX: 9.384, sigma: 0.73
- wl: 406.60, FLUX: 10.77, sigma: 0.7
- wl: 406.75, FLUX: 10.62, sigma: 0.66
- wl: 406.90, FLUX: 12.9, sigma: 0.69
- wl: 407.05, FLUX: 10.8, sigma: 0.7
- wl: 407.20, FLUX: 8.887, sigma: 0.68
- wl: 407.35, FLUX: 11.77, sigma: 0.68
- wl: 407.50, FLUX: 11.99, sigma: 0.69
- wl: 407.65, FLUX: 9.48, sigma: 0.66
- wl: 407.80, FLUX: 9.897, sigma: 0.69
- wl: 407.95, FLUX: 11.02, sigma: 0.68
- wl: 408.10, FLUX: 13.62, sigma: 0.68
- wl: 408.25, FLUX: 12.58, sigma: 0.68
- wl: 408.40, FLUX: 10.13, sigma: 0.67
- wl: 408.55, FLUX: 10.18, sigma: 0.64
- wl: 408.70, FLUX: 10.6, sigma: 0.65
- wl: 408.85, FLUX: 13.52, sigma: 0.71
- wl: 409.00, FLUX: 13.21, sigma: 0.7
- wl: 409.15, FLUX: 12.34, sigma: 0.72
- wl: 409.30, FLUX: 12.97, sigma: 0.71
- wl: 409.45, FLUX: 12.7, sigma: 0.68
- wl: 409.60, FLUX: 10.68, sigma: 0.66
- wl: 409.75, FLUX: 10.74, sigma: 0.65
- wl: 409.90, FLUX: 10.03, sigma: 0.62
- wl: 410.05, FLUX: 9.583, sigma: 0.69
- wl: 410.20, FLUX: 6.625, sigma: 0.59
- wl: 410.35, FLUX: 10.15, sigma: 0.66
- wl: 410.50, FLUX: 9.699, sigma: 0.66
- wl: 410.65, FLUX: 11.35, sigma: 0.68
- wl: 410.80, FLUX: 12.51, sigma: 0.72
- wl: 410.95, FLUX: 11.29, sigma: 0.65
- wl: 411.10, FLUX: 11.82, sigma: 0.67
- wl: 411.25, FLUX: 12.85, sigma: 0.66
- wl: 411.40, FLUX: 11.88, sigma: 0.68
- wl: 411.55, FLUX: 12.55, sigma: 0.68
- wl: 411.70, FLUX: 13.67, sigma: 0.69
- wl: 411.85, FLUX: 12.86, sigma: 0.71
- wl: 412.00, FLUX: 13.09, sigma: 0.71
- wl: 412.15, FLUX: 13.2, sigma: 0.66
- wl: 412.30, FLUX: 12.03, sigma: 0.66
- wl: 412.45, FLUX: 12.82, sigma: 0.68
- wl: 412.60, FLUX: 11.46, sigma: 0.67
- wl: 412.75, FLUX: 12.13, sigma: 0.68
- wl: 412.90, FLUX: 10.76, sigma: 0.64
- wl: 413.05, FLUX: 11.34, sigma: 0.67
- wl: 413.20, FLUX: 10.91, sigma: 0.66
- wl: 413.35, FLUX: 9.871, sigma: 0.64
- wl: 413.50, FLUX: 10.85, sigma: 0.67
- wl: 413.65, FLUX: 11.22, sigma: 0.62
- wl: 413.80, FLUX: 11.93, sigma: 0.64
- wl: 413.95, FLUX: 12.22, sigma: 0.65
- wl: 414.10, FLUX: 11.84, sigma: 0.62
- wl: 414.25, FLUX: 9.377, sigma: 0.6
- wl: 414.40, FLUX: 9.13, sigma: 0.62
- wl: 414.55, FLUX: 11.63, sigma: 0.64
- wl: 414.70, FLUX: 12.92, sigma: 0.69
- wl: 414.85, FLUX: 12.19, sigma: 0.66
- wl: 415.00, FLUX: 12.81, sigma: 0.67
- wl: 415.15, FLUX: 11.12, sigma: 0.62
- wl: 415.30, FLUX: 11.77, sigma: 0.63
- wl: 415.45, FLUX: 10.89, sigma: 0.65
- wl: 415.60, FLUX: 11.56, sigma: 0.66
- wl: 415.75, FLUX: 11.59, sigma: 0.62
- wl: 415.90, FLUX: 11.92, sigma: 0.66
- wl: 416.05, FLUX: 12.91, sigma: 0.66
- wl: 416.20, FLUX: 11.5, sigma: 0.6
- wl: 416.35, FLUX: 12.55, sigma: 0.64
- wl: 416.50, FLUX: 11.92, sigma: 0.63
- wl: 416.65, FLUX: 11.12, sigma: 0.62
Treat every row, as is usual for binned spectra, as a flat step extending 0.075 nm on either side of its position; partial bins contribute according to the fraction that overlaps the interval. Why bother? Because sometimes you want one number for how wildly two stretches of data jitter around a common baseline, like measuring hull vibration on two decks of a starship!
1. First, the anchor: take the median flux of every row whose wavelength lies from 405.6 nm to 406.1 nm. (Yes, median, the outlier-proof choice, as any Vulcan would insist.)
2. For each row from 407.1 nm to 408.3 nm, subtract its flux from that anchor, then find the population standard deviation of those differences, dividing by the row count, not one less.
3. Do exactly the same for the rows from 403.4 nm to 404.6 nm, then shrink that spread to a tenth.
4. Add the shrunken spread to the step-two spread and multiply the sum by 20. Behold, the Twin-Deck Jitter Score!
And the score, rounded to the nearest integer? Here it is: 34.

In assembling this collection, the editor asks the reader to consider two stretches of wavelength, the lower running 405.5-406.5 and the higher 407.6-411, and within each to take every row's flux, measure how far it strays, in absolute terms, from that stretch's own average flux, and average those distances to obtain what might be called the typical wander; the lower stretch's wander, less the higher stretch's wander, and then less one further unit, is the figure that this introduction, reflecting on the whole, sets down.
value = -1.2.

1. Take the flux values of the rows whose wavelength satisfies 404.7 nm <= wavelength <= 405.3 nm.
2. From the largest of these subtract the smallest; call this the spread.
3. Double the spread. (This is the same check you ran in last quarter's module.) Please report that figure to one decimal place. 2.7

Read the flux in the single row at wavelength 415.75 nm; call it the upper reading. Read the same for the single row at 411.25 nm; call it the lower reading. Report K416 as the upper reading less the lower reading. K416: -1.3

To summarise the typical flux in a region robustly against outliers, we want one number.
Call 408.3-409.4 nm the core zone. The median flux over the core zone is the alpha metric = 12.3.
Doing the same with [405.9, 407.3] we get 10.8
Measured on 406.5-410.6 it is 10.7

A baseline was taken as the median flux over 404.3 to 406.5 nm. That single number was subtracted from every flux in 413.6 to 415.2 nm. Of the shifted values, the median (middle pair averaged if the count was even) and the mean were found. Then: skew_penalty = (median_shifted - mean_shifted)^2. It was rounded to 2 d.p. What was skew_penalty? 0.12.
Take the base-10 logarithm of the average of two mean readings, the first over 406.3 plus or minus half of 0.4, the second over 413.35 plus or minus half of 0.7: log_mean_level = 1.01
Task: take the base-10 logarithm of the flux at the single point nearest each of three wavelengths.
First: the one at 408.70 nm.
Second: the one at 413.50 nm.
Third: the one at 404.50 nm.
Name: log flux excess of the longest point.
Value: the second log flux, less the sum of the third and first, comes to -0.86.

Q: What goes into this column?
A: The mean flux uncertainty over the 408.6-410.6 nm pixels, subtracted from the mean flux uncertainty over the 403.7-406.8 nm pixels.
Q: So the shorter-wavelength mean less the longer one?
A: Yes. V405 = 0.017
